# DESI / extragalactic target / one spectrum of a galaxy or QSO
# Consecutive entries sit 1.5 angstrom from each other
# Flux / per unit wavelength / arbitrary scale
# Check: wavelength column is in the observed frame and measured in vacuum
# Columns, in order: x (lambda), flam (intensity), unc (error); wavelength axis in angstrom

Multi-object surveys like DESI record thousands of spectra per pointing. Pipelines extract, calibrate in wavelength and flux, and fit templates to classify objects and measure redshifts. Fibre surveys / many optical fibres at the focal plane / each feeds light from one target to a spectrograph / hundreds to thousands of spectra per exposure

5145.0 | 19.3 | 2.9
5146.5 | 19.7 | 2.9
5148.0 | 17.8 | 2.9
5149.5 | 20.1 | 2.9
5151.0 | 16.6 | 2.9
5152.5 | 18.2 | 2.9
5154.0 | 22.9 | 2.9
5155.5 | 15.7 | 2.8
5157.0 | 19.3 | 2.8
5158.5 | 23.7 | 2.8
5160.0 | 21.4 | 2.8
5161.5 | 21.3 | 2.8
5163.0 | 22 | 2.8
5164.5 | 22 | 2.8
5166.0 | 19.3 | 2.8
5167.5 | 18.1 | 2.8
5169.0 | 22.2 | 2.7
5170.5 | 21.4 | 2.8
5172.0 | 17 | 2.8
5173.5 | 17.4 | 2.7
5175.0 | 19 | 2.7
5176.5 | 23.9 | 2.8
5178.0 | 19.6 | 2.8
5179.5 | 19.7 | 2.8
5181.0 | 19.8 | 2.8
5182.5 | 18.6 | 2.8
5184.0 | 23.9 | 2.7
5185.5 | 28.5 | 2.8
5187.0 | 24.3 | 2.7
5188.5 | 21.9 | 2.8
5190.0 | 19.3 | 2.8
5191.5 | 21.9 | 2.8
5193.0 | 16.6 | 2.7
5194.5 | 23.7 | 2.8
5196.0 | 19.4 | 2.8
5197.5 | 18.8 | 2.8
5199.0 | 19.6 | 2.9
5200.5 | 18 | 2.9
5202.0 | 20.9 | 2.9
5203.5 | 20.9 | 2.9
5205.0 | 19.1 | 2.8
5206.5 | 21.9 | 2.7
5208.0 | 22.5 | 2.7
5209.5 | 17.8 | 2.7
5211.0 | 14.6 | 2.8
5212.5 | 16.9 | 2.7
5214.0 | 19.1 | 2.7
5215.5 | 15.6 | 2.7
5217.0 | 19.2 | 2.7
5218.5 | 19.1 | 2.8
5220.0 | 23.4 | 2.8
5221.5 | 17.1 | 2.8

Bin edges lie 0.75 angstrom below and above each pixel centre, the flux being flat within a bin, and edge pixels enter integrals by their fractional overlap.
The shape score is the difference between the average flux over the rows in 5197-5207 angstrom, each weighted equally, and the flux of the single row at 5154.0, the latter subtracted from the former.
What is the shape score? -3.0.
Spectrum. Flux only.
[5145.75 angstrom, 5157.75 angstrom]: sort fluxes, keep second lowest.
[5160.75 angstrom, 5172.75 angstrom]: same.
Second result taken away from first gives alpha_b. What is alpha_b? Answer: -1.5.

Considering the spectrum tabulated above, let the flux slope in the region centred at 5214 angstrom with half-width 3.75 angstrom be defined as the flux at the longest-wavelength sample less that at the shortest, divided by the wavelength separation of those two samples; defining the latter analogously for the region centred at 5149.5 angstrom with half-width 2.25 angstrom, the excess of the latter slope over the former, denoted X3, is -1.2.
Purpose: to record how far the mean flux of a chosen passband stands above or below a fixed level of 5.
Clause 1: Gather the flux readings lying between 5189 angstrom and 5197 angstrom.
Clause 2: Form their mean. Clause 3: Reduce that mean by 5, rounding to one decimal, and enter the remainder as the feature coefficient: 15.2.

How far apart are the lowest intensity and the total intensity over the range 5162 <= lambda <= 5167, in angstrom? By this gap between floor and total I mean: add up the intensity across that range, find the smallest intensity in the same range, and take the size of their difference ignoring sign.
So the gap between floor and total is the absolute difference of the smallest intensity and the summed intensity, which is 44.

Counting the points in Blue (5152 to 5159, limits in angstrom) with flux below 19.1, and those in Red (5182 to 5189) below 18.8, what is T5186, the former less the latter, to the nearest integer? 1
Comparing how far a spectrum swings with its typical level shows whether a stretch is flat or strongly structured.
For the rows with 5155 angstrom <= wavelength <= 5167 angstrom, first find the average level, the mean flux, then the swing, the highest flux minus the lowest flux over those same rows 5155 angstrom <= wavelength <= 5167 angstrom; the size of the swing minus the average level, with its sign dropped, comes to 12.6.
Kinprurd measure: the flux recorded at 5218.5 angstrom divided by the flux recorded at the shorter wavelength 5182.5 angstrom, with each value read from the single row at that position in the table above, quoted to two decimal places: 1.03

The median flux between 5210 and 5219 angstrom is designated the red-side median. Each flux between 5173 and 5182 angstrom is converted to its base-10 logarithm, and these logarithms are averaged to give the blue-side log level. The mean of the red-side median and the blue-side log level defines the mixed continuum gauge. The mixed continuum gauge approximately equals 9.6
